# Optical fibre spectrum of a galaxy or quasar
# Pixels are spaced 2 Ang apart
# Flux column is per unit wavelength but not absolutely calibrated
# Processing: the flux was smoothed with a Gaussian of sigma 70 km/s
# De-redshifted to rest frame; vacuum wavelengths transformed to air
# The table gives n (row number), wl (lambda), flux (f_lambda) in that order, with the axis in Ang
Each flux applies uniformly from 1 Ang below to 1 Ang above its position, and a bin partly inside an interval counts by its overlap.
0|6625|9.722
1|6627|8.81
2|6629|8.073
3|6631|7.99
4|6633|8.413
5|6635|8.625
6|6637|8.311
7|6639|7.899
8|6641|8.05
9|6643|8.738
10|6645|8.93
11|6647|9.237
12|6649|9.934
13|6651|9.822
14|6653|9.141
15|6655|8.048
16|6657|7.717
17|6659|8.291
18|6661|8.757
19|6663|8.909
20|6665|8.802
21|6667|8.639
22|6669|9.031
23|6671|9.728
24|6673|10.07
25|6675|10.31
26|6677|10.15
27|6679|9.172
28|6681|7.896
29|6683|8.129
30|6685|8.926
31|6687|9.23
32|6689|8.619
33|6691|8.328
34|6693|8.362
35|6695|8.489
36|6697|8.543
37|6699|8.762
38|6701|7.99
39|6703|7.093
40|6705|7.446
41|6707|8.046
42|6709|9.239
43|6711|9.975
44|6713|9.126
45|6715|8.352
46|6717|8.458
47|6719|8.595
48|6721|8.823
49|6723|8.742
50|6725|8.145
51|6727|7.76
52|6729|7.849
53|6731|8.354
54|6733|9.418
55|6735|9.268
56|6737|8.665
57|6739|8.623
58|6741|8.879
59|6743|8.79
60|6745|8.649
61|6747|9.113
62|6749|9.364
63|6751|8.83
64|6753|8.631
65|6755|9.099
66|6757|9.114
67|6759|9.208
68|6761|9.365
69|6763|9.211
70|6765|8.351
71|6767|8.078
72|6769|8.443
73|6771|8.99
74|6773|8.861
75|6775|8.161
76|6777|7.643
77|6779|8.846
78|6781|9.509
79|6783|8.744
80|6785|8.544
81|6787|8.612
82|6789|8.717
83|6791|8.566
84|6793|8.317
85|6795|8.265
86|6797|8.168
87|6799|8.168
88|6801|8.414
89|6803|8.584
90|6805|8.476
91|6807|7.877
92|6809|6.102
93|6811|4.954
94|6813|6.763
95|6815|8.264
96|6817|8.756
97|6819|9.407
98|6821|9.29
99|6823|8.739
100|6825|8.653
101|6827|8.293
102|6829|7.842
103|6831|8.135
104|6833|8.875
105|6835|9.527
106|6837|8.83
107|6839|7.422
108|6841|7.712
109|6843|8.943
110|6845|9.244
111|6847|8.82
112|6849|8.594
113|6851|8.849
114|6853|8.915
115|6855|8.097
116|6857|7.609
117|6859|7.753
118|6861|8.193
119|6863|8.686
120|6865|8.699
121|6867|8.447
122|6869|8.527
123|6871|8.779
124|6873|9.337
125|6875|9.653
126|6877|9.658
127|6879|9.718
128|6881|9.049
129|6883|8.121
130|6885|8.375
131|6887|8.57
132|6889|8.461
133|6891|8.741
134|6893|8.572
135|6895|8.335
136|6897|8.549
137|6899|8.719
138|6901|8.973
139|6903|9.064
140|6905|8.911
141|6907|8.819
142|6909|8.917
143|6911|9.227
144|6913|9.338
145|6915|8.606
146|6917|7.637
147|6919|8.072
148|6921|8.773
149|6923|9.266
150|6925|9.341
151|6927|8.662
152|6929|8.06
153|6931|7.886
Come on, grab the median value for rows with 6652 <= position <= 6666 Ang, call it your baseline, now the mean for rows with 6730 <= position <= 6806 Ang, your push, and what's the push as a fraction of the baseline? 0.99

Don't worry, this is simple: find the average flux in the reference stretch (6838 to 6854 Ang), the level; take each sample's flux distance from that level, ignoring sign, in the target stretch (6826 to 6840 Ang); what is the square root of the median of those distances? 0.7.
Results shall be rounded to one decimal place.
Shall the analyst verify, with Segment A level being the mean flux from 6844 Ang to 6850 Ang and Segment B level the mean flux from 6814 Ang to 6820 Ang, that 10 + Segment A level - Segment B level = 10.1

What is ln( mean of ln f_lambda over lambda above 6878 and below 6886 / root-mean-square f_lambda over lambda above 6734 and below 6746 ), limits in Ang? -1.40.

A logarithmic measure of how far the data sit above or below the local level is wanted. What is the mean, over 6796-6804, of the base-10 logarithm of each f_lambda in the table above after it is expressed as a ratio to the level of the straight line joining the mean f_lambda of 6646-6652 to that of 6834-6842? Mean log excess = -0.015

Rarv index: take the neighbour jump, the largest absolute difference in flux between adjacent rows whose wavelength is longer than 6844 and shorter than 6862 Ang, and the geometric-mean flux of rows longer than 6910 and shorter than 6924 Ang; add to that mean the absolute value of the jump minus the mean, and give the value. 16.5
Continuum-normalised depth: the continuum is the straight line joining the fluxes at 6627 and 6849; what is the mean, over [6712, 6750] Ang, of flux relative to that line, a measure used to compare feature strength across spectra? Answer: 1.00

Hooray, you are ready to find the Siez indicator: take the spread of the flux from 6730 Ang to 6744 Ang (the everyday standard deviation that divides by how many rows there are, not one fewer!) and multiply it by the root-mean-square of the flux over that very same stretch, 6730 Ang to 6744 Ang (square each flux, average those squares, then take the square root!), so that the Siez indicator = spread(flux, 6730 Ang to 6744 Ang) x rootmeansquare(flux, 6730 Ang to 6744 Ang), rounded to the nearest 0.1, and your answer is 3.1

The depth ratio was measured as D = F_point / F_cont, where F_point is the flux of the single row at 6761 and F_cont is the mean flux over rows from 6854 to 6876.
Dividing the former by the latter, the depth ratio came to 1.10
